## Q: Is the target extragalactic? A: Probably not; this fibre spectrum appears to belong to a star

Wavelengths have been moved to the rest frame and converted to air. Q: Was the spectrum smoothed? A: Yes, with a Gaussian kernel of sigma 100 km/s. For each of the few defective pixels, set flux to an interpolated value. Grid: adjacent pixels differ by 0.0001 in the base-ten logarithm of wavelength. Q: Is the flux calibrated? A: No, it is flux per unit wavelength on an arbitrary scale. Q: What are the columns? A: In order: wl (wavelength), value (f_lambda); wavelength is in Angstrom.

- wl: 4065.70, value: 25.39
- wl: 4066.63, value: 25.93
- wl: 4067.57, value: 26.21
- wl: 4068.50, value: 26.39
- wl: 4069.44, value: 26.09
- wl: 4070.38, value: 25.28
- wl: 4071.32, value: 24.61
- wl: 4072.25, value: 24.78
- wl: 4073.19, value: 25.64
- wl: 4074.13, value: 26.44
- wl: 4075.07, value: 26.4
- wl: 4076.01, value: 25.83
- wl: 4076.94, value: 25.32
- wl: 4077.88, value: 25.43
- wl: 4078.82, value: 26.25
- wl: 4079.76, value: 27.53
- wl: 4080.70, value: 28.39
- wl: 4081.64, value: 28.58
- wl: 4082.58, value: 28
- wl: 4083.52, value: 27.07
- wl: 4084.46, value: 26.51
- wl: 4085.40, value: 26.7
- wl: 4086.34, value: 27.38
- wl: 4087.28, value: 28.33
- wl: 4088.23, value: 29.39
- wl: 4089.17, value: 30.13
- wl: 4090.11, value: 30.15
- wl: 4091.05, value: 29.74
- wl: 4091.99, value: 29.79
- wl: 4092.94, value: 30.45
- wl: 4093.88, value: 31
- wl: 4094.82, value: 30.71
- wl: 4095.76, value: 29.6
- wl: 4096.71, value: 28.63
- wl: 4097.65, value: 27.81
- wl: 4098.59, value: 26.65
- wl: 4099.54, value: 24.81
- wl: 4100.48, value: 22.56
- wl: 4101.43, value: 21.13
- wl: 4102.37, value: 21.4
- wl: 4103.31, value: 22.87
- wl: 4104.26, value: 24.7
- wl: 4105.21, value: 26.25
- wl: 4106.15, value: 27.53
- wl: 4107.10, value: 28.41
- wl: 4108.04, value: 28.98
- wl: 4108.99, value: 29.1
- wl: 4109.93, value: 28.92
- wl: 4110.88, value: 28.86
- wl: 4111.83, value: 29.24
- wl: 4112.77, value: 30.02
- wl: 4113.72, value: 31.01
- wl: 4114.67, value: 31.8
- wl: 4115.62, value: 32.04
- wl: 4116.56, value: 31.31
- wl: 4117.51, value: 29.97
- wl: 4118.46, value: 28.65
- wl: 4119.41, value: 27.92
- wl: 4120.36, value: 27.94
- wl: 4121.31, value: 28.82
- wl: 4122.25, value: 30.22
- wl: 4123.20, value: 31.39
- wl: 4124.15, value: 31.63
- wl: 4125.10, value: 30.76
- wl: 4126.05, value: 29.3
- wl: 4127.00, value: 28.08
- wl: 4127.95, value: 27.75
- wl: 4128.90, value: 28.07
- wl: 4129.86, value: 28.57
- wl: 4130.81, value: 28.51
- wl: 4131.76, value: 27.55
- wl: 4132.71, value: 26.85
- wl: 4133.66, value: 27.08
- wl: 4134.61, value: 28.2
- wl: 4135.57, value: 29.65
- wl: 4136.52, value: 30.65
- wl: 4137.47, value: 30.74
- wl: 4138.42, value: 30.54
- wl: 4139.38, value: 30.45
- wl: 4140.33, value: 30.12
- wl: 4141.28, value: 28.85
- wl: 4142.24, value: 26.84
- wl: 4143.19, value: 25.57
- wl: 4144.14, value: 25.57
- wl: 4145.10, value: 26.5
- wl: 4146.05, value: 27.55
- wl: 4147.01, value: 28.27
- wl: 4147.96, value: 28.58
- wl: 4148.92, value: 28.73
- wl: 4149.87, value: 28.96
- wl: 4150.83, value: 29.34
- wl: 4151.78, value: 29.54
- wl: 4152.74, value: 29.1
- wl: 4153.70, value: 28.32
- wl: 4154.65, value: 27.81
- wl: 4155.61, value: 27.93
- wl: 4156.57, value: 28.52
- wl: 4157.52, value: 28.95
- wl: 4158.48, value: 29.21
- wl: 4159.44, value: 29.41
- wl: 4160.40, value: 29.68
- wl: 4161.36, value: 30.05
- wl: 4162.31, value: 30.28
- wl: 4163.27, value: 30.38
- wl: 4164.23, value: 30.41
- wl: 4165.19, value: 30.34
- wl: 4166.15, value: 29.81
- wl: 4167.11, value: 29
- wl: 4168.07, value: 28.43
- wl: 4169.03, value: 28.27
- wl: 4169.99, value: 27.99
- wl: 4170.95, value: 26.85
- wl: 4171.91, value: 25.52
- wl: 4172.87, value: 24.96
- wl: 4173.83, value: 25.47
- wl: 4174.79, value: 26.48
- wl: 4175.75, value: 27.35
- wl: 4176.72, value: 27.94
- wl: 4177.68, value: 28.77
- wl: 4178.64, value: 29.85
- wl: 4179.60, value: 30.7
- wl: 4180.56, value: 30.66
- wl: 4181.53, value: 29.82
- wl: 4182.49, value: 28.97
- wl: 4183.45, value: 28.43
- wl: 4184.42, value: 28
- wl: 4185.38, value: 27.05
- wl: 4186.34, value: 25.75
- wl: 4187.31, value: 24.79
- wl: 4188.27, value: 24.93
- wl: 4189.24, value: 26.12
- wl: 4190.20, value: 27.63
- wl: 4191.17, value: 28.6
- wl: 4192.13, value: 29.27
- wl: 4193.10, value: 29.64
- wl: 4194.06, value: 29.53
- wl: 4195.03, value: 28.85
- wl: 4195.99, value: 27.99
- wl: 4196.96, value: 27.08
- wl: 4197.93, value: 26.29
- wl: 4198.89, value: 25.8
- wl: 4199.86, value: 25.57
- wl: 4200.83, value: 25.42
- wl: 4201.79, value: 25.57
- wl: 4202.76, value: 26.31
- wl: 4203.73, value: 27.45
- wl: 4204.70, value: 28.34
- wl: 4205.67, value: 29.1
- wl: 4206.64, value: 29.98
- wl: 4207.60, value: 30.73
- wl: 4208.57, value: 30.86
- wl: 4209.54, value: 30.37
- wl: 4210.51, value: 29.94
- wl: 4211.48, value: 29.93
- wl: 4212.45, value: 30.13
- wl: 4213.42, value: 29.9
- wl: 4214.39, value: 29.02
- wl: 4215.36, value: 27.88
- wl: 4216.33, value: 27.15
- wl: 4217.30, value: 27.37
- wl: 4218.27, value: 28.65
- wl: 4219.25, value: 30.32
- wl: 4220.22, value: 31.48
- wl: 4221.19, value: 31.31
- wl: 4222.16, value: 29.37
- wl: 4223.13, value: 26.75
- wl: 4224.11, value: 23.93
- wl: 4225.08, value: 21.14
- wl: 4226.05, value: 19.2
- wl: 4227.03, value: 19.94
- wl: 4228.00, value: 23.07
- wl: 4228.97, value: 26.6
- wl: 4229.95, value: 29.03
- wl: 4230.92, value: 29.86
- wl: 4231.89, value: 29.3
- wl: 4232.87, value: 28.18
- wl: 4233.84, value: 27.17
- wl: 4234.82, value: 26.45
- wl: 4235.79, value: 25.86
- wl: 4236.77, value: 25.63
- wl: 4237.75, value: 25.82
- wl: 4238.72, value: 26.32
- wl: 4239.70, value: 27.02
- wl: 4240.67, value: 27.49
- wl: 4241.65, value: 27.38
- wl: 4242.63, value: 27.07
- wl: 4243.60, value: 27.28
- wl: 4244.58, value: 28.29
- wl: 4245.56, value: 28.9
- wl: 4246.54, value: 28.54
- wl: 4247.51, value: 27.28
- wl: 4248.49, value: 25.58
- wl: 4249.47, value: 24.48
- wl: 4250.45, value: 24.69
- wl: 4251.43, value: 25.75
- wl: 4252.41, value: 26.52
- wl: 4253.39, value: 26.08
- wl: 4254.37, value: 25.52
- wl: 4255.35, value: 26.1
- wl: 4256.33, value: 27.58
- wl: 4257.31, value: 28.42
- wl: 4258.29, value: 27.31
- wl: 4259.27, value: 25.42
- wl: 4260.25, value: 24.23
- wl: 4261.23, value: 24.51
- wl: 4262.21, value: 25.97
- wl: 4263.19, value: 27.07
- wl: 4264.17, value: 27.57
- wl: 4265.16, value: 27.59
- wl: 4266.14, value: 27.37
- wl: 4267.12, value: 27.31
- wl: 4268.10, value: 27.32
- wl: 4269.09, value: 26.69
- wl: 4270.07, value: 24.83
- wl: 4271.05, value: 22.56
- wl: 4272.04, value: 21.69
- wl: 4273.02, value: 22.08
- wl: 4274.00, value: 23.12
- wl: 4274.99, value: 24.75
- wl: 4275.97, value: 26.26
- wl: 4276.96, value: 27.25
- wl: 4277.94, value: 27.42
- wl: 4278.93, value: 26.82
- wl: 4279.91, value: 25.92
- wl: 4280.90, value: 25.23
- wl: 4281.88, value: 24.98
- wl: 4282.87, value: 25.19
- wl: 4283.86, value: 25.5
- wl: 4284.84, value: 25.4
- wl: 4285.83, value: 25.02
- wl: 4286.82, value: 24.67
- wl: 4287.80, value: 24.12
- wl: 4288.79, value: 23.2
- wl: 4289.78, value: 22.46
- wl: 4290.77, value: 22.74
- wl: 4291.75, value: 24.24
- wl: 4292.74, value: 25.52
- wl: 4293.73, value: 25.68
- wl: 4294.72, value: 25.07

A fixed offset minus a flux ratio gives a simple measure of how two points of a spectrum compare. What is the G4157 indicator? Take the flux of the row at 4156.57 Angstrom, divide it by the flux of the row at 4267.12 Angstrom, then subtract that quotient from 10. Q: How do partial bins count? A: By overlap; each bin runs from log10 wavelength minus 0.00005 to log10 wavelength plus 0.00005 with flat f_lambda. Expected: 8.96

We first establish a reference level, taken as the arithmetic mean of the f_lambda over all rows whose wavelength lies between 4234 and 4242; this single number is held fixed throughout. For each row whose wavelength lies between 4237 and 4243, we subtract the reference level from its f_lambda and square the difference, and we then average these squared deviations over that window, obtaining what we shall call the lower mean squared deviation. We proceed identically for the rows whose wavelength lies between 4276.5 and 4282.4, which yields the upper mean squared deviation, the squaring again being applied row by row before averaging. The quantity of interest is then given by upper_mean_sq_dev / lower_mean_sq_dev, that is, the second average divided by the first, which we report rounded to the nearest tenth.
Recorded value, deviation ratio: 2.0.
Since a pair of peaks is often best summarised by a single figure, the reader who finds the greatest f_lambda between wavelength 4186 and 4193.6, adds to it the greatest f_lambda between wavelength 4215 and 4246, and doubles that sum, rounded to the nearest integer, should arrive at 122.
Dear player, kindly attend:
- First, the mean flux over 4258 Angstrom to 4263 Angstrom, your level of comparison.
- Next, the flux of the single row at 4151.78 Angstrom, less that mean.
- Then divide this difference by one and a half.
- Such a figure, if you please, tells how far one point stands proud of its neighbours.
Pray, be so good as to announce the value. 2.7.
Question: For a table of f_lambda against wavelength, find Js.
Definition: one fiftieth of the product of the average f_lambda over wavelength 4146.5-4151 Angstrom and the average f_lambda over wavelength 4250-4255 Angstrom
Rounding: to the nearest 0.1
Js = 14.8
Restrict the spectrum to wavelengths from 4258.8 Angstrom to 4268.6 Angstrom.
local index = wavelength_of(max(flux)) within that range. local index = 4265.16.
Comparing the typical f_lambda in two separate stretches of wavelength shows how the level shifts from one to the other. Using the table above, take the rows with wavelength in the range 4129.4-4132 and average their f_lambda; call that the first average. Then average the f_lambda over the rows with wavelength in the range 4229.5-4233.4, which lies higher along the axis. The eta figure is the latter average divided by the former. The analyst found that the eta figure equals 1.03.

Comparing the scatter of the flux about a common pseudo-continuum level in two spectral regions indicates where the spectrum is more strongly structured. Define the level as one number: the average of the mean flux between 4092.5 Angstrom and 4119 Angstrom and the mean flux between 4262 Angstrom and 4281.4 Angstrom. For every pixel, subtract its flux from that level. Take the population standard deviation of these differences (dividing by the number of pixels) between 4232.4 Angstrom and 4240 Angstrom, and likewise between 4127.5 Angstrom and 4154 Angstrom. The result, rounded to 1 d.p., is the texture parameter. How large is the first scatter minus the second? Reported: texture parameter -0.6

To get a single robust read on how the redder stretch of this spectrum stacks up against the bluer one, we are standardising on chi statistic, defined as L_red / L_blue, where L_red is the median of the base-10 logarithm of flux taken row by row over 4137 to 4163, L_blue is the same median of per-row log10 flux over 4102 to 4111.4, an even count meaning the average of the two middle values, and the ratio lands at 1.01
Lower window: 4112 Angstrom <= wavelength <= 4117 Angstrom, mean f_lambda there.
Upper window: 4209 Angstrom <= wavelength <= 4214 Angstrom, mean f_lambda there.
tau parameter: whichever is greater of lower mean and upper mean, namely 31.2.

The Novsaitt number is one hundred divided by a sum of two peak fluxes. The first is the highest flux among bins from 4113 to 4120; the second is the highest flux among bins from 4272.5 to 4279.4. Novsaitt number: 1.68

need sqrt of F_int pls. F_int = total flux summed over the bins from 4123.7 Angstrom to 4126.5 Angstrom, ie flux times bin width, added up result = 9.3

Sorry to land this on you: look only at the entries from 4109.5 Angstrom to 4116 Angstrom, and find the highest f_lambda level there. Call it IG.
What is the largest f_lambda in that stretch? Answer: 32.04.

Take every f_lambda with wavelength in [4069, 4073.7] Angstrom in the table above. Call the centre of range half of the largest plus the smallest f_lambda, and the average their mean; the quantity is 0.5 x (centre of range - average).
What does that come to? 0.04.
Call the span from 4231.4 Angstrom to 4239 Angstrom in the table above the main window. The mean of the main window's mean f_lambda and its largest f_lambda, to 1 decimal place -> 28.1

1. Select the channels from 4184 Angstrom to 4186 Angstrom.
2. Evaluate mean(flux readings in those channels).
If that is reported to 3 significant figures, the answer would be 27.5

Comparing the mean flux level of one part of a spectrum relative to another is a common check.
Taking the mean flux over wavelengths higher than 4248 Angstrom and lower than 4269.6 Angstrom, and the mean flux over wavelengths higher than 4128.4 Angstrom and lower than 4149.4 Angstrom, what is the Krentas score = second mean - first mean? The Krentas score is 2.0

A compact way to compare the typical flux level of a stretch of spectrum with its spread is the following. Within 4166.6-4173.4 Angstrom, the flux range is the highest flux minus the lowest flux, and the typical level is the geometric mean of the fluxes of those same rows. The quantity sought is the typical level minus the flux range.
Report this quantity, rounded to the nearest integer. 23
